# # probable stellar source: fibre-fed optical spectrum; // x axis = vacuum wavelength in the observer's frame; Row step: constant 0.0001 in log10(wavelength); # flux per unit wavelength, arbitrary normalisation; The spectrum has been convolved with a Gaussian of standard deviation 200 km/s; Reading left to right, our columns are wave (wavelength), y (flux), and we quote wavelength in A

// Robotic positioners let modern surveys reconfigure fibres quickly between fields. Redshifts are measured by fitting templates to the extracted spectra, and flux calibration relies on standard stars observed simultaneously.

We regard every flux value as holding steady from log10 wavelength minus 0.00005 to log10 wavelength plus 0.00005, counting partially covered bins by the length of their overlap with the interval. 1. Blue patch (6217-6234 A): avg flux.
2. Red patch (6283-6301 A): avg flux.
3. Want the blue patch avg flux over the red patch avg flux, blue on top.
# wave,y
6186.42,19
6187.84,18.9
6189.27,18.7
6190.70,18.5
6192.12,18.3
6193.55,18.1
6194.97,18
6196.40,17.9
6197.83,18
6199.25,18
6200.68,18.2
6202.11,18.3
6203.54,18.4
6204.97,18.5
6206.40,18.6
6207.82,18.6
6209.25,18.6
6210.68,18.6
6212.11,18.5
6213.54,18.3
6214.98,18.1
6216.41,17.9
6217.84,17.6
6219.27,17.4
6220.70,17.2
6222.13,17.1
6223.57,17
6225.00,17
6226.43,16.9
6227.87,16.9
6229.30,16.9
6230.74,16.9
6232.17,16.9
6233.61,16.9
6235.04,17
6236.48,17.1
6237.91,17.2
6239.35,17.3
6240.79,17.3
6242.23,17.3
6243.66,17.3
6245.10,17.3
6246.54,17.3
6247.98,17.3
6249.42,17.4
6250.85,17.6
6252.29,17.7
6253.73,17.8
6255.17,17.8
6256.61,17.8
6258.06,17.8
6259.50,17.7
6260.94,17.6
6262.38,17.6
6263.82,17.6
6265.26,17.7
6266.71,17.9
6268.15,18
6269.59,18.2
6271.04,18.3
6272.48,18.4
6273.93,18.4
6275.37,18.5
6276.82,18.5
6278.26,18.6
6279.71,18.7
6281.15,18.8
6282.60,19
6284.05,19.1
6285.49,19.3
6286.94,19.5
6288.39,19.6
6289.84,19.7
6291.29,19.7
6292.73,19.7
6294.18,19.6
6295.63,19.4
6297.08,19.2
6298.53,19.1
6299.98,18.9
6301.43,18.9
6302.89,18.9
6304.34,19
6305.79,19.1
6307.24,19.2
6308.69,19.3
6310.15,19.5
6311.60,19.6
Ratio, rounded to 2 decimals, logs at 0.88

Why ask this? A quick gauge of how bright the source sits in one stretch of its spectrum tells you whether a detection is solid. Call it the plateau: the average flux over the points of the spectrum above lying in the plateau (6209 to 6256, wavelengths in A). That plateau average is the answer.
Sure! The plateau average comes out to 17.4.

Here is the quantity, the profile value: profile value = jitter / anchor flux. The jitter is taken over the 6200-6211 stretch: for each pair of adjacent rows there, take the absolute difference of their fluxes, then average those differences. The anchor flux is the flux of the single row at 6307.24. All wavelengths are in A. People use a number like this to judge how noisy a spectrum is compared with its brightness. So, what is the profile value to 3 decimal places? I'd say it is 0.003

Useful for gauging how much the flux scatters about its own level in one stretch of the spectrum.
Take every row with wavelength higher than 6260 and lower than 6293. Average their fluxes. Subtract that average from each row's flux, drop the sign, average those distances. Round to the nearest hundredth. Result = 0.59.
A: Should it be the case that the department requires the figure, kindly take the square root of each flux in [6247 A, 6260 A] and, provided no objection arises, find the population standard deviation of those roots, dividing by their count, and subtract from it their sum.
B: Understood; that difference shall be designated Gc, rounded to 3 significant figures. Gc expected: -37.8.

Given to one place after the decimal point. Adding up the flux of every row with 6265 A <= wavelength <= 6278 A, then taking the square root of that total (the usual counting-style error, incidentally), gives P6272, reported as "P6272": 12.8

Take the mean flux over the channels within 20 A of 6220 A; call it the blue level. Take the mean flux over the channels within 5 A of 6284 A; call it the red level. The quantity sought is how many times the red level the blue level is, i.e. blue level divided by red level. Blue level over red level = 0.92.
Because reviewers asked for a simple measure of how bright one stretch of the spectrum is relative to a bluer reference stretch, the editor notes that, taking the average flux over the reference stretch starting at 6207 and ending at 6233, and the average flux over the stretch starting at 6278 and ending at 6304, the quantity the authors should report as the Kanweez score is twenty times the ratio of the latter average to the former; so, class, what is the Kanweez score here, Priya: 21.9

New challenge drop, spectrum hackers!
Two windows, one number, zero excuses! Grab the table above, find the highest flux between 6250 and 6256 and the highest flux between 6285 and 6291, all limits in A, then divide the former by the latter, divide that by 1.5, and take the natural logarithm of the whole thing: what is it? -0.51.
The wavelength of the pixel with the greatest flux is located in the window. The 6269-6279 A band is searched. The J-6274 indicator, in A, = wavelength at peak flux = 6278.26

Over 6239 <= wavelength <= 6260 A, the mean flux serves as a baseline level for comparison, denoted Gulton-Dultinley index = 17.5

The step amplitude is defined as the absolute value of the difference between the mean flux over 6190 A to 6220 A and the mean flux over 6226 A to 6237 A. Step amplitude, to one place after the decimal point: 1.3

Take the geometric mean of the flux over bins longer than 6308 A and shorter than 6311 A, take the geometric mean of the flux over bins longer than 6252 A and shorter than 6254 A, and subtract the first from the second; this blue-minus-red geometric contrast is -1.6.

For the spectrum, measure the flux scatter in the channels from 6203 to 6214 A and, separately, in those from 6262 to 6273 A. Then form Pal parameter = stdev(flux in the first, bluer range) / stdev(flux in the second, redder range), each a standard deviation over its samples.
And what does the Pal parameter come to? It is 0.356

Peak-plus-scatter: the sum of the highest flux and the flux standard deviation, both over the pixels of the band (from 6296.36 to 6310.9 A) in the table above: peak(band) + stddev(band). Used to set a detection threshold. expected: 19.7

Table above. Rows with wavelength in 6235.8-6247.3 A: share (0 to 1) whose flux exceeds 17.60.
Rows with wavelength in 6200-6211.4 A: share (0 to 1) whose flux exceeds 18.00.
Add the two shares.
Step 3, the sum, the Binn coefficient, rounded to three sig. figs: 1.00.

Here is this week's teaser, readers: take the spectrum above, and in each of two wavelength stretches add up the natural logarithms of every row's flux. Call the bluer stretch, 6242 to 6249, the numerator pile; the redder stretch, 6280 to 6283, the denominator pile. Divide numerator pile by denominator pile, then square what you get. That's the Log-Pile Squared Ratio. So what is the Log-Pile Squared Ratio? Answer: 5.9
